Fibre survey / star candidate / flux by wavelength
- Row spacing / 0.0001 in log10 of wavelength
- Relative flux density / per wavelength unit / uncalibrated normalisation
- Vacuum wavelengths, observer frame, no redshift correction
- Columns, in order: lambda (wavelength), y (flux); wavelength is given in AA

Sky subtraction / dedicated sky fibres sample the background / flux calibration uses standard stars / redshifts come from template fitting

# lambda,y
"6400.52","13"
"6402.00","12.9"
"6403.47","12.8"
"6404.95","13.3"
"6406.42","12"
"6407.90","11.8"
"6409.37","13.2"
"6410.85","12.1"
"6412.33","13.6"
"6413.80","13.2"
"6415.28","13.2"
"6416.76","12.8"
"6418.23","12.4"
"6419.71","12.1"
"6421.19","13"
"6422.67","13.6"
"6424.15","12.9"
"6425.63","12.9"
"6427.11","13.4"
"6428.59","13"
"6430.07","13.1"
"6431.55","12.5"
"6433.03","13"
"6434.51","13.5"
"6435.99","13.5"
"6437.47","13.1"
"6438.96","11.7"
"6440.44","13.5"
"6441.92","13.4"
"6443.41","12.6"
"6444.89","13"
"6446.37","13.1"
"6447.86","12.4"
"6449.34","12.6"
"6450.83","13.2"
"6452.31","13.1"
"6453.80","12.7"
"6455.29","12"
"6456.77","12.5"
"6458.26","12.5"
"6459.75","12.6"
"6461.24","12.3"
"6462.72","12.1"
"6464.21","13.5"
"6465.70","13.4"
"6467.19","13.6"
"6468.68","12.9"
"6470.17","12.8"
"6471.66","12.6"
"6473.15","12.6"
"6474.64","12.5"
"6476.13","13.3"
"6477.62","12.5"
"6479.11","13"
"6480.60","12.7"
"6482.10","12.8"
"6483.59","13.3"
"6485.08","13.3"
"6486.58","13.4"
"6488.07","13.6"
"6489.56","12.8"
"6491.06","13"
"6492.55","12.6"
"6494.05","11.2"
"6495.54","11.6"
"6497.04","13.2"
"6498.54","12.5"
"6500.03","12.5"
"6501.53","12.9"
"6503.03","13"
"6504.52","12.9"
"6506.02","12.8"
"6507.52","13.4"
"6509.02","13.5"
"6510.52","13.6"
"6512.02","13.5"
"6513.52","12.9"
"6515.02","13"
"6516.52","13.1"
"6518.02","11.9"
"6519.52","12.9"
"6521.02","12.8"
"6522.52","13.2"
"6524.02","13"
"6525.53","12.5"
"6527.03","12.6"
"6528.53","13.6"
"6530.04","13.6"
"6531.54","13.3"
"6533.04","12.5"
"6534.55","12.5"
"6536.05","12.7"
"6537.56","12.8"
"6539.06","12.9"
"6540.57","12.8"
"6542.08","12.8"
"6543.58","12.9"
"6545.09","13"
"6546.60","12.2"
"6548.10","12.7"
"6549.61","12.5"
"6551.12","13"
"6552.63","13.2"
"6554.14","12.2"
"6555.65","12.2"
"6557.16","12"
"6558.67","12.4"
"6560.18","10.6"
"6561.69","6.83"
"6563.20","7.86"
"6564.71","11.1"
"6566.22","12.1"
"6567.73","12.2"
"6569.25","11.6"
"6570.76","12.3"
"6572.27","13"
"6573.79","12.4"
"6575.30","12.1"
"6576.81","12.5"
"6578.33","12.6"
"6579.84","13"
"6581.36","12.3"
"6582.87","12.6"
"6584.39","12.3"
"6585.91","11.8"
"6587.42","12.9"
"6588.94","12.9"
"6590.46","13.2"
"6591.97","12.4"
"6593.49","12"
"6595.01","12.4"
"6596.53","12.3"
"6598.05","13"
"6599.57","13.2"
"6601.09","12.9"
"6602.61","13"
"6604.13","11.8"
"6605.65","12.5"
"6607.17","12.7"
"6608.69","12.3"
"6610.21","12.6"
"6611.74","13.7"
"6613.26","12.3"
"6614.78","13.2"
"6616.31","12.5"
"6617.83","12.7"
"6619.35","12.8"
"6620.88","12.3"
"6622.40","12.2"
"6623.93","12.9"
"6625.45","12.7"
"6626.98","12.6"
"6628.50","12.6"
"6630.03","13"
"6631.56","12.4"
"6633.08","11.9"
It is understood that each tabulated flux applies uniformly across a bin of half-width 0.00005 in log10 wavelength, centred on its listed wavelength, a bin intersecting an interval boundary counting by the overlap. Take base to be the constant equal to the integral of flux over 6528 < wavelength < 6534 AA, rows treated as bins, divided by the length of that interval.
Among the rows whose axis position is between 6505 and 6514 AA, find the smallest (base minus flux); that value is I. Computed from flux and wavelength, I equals -0.40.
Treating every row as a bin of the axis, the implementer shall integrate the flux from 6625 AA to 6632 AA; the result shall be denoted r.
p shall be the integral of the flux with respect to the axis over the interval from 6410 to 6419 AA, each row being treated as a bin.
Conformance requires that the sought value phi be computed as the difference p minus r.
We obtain 27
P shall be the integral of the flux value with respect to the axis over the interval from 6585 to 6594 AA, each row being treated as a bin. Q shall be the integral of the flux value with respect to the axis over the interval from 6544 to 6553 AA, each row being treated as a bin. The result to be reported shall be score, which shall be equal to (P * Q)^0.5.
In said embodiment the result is 114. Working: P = 113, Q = 115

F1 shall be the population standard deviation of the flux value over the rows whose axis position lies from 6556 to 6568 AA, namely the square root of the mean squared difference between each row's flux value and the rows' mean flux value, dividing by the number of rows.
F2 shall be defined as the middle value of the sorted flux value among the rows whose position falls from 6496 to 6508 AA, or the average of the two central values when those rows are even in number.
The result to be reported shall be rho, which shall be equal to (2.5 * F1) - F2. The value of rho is -7.9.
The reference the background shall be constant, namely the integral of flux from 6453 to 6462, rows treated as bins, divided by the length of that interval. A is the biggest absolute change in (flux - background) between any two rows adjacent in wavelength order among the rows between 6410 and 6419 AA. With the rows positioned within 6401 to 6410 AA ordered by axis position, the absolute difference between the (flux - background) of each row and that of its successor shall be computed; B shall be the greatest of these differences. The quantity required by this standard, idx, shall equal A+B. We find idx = 2.90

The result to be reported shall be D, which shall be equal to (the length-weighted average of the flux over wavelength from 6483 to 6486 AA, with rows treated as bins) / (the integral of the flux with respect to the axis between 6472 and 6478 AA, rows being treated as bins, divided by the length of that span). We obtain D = 1.04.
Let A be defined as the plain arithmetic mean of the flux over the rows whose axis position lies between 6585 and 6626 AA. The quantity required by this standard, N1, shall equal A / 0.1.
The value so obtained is 126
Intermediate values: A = 12.6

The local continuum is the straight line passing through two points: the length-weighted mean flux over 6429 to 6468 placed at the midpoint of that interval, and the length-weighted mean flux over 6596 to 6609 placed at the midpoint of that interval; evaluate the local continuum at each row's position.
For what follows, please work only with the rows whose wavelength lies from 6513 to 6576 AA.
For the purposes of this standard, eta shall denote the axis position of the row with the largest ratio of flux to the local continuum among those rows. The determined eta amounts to 6530.04 AA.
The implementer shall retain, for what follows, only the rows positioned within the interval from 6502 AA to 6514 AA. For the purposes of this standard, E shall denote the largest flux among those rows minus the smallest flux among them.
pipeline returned 0.80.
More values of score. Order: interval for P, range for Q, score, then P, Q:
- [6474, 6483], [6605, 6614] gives 115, 115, 114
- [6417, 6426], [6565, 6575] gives 119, 115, 122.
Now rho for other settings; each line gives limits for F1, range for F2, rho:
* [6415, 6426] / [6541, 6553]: -11.8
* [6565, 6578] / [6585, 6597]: -11.5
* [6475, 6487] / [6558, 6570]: -10.6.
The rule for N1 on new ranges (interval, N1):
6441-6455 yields 129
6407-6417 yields 128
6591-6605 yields 126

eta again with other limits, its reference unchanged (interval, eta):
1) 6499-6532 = 6530.04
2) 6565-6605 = 6599.57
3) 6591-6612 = 6611.74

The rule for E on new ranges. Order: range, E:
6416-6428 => 1.50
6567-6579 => 1.40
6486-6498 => 2.40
